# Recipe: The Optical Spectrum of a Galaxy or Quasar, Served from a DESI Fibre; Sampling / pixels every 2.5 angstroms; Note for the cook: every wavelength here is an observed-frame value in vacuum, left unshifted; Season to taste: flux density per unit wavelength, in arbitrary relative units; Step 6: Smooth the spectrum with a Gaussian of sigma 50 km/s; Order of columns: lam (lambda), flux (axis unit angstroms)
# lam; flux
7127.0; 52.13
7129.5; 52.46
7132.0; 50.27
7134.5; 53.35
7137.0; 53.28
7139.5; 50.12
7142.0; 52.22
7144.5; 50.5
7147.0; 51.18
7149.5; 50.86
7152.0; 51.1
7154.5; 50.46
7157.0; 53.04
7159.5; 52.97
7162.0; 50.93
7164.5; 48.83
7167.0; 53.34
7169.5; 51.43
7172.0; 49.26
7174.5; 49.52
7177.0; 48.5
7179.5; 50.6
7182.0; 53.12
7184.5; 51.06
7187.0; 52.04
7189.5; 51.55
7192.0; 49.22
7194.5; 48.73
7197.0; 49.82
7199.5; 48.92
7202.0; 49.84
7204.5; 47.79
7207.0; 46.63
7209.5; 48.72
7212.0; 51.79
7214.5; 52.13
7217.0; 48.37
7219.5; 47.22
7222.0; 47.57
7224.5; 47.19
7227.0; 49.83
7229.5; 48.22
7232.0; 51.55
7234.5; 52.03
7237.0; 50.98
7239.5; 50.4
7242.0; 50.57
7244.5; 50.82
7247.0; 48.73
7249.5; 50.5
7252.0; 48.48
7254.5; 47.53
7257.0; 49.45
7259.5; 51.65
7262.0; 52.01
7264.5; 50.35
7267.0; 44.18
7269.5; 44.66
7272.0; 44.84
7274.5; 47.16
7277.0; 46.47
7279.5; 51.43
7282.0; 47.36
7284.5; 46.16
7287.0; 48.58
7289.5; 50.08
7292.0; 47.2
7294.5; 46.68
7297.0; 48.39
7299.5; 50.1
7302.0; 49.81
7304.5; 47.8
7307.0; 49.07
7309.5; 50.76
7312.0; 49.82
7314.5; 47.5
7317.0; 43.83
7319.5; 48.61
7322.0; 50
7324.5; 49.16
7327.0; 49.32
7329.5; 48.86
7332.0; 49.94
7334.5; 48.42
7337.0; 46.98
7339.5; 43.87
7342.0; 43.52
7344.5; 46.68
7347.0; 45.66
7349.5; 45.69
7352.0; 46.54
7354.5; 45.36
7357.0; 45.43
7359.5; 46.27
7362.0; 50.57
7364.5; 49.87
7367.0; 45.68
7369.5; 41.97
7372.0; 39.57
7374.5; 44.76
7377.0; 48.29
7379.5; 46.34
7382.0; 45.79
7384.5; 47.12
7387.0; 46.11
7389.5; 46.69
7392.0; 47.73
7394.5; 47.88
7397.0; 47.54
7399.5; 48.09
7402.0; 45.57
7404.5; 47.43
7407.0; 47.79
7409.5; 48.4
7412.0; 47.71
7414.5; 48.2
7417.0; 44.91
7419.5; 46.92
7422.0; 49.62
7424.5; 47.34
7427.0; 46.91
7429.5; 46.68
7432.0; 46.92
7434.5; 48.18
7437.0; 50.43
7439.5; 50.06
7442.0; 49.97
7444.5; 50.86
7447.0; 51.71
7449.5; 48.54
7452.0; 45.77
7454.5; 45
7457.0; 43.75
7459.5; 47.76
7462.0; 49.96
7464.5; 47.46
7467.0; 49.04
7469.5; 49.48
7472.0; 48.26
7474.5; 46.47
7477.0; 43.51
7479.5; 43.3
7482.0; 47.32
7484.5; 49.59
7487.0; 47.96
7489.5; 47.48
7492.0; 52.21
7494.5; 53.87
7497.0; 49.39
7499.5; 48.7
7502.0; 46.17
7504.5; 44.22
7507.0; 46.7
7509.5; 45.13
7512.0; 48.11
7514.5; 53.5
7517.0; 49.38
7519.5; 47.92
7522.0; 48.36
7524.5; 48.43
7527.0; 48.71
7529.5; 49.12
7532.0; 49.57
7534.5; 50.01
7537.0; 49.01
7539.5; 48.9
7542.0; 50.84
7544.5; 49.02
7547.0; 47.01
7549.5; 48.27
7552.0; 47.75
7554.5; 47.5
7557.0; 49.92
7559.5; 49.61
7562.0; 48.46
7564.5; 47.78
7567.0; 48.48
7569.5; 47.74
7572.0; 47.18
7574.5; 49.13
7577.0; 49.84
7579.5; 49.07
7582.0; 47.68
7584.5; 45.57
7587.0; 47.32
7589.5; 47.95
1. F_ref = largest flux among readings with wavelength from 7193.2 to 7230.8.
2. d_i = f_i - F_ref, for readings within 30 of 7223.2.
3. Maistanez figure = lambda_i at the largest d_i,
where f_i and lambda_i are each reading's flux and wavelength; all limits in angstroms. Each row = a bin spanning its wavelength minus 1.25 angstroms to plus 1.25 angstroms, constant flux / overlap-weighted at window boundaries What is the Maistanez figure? 7214.5 angstroms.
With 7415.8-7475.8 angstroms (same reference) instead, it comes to 7447.0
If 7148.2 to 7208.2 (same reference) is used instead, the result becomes 7167.0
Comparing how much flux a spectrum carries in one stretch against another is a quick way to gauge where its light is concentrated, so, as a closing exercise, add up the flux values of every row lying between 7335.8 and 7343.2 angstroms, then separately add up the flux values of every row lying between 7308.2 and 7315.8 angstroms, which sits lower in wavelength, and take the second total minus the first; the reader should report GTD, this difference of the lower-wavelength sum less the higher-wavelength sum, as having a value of 14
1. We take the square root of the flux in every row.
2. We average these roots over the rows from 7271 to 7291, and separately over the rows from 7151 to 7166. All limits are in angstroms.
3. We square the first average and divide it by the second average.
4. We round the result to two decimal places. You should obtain 6.67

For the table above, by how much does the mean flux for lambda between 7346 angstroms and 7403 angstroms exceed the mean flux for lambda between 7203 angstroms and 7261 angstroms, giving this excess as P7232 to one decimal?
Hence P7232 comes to -3.2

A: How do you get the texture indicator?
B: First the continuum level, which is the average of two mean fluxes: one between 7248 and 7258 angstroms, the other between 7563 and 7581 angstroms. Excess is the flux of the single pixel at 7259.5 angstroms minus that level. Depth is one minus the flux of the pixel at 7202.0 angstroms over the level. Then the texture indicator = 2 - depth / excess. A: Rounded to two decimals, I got 2.01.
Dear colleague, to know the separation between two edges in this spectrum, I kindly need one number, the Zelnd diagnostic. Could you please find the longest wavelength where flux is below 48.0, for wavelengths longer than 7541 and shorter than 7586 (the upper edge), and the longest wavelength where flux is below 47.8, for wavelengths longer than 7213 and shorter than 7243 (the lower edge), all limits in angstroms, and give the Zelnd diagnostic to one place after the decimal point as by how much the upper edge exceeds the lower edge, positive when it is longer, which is 360.0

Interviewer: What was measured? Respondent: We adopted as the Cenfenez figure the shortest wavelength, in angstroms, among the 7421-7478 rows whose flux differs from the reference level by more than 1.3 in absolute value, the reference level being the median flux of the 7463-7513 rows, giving 7422.0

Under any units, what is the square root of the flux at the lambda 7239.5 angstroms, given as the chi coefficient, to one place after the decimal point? 7.1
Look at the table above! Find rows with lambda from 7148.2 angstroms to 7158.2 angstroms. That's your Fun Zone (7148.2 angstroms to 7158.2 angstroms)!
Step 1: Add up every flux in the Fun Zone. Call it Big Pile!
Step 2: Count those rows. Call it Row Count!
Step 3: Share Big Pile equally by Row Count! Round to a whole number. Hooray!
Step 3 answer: 51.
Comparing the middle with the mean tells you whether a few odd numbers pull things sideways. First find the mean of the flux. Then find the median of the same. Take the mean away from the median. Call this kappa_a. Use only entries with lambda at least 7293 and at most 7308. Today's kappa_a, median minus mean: 0.1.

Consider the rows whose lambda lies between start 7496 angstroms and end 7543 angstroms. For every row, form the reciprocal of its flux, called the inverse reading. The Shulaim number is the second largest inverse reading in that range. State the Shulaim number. 0.0222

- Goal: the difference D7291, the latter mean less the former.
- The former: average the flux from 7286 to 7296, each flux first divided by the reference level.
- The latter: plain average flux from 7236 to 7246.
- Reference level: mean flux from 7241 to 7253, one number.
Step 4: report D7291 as 49.7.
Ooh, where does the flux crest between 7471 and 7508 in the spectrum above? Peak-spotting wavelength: 7494.5 angstroms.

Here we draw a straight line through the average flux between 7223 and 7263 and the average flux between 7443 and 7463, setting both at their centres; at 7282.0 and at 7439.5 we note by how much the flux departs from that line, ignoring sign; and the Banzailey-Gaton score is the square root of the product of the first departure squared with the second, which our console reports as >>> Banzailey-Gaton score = 3.2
